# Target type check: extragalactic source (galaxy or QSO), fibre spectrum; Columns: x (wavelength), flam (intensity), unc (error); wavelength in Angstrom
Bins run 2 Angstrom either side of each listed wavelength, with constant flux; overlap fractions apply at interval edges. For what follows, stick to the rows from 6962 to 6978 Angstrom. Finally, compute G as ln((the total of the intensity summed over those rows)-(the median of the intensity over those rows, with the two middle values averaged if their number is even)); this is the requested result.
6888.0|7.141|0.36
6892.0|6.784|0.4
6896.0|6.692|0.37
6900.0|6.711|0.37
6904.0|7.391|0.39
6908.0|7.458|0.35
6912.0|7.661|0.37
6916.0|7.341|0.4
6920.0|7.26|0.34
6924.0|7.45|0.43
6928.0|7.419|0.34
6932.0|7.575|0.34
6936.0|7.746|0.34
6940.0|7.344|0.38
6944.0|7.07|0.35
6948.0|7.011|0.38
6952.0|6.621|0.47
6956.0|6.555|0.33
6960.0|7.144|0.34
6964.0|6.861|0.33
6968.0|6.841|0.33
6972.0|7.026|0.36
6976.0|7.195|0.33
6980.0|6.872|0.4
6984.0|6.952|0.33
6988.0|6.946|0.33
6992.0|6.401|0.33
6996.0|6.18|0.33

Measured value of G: 3.04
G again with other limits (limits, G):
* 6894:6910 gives 3.05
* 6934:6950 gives 3.09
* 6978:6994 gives 3.01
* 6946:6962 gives 3.02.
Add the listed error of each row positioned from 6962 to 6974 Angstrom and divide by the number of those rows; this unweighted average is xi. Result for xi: 0.34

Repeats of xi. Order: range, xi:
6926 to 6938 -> 0.34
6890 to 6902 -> 0.38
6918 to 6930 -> 0.37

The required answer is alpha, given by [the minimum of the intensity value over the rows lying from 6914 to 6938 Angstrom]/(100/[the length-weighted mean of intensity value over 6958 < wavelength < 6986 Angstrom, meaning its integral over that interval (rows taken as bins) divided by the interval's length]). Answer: 0.507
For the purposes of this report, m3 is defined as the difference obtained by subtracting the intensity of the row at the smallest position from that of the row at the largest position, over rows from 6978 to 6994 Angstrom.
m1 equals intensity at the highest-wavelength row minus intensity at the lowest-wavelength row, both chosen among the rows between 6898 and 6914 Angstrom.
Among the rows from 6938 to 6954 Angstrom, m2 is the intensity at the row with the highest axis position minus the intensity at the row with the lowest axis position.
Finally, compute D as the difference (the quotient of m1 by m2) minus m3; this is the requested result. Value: -0.8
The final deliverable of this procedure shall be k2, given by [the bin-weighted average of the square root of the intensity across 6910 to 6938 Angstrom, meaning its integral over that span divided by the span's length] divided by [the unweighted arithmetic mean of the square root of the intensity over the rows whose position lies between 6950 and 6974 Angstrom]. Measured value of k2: 1.05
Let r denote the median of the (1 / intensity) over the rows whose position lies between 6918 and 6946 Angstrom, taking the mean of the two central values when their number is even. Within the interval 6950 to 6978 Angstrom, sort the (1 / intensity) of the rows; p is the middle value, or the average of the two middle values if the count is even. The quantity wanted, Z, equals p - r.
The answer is 0.011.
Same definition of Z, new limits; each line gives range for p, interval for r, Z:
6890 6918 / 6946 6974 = -0.010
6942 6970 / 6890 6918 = 0.010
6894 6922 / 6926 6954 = 0.000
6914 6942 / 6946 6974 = -0.011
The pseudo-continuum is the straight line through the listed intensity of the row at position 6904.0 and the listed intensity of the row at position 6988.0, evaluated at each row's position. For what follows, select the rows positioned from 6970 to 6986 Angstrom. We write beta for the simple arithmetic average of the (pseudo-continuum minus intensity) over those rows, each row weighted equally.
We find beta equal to -0.01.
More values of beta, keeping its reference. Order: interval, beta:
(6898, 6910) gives 0.20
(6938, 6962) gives 0.19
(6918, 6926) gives -0.06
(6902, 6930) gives -0.10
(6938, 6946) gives -0.02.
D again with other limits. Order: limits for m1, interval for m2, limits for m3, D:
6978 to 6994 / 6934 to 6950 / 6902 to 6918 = 0.7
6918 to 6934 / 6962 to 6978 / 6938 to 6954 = 1.7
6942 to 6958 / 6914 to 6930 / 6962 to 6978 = -6.9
